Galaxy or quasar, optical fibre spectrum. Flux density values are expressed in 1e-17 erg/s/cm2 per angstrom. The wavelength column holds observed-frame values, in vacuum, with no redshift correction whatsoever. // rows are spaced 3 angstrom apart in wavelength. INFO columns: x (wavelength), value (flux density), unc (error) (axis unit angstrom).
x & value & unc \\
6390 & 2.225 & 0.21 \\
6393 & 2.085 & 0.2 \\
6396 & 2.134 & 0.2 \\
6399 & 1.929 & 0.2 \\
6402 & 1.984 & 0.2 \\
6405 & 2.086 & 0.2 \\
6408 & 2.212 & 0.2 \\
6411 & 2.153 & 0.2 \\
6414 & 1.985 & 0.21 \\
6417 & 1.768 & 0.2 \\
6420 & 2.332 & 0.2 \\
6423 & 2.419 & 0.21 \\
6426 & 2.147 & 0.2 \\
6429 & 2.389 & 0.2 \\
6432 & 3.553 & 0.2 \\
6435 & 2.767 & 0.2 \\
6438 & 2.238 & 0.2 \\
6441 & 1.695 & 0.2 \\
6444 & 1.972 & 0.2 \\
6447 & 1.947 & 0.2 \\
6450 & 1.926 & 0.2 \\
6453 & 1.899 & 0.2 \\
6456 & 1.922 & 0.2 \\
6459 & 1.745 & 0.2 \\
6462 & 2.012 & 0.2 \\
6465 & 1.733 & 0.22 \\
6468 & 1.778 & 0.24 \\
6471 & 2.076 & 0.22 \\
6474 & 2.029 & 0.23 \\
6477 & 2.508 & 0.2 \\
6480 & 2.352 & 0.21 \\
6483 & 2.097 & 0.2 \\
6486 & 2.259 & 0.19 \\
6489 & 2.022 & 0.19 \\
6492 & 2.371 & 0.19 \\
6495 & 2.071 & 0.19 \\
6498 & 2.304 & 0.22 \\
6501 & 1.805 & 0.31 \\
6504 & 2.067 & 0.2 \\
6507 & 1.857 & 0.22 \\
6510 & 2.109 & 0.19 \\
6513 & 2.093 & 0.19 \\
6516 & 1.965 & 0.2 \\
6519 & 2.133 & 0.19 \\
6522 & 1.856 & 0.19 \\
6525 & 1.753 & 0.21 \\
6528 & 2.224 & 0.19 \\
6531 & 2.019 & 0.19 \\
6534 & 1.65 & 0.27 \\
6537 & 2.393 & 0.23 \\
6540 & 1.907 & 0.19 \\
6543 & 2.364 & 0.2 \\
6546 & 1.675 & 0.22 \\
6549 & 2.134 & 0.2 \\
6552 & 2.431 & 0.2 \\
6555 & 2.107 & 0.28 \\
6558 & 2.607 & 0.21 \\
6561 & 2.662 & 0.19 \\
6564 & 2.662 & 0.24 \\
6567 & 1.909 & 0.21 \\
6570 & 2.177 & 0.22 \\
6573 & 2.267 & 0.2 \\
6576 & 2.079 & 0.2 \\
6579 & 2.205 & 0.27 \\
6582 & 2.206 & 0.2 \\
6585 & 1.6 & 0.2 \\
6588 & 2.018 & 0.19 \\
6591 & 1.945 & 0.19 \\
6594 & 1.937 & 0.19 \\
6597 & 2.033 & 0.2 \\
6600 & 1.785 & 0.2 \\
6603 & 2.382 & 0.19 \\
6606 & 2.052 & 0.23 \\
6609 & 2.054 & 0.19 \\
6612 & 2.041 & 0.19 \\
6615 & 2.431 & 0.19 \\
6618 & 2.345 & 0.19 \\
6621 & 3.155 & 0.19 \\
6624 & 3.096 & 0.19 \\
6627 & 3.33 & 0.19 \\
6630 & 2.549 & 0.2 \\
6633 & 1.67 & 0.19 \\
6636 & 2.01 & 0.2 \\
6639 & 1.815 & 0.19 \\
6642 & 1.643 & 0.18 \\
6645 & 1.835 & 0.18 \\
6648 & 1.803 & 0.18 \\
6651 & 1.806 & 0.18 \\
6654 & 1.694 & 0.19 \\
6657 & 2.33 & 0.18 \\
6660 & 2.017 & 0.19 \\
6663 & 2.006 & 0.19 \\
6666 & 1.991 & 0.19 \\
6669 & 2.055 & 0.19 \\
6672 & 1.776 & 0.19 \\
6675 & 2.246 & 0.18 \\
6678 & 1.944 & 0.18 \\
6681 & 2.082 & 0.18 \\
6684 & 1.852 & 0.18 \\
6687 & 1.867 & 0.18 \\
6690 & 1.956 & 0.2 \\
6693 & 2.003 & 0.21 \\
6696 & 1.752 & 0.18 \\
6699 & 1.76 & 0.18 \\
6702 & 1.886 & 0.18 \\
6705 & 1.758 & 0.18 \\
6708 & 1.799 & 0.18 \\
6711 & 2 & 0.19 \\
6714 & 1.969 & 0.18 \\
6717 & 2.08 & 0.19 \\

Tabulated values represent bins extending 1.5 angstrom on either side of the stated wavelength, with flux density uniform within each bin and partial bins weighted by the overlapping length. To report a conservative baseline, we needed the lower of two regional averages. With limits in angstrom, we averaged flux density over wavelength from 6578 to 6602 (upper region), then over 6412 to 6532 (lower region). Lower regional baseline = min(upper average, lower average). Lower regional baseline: 1.97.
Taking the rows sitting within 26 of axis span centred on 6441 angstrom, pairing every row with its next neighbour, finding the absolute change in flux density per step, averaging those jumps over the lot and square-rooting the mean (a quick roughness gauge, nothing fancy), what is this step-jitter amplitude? 0.65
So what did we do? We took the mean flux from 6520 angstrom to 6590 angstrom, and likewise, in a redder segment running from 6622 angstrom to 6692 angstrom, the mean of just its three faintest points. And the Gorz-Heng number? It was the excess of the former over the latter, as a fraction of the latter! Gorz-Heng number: 0.27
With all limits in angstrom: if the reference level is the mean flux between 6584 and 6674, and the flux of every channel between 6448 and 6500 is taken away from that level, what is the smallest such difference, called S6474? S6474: -0.40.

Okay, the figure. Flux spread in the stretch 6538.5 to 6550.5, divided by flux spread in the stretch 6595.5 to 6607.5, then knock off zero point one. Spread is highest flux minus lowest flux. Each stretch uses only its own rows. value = 1.1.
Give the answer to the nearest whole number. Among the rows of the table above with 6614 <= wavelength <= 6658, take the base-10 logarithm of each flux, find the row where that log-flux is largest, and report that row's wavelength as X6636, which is 6627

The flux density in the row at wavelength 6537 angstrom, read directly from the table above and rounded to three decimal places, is 2.393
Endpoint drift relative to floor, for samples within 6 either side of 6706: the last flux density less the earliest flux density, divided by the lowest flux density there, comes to 0.06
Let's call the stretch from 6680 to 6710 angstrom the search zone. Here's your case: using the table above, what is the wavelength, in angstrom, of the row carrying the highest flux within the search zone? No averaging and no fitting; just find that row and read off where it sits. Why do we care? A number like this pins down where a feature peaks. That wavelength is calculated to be 6681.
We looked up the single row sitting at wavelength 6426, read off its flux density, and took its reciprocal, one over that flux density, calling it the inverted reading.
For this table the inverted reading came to 0.47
